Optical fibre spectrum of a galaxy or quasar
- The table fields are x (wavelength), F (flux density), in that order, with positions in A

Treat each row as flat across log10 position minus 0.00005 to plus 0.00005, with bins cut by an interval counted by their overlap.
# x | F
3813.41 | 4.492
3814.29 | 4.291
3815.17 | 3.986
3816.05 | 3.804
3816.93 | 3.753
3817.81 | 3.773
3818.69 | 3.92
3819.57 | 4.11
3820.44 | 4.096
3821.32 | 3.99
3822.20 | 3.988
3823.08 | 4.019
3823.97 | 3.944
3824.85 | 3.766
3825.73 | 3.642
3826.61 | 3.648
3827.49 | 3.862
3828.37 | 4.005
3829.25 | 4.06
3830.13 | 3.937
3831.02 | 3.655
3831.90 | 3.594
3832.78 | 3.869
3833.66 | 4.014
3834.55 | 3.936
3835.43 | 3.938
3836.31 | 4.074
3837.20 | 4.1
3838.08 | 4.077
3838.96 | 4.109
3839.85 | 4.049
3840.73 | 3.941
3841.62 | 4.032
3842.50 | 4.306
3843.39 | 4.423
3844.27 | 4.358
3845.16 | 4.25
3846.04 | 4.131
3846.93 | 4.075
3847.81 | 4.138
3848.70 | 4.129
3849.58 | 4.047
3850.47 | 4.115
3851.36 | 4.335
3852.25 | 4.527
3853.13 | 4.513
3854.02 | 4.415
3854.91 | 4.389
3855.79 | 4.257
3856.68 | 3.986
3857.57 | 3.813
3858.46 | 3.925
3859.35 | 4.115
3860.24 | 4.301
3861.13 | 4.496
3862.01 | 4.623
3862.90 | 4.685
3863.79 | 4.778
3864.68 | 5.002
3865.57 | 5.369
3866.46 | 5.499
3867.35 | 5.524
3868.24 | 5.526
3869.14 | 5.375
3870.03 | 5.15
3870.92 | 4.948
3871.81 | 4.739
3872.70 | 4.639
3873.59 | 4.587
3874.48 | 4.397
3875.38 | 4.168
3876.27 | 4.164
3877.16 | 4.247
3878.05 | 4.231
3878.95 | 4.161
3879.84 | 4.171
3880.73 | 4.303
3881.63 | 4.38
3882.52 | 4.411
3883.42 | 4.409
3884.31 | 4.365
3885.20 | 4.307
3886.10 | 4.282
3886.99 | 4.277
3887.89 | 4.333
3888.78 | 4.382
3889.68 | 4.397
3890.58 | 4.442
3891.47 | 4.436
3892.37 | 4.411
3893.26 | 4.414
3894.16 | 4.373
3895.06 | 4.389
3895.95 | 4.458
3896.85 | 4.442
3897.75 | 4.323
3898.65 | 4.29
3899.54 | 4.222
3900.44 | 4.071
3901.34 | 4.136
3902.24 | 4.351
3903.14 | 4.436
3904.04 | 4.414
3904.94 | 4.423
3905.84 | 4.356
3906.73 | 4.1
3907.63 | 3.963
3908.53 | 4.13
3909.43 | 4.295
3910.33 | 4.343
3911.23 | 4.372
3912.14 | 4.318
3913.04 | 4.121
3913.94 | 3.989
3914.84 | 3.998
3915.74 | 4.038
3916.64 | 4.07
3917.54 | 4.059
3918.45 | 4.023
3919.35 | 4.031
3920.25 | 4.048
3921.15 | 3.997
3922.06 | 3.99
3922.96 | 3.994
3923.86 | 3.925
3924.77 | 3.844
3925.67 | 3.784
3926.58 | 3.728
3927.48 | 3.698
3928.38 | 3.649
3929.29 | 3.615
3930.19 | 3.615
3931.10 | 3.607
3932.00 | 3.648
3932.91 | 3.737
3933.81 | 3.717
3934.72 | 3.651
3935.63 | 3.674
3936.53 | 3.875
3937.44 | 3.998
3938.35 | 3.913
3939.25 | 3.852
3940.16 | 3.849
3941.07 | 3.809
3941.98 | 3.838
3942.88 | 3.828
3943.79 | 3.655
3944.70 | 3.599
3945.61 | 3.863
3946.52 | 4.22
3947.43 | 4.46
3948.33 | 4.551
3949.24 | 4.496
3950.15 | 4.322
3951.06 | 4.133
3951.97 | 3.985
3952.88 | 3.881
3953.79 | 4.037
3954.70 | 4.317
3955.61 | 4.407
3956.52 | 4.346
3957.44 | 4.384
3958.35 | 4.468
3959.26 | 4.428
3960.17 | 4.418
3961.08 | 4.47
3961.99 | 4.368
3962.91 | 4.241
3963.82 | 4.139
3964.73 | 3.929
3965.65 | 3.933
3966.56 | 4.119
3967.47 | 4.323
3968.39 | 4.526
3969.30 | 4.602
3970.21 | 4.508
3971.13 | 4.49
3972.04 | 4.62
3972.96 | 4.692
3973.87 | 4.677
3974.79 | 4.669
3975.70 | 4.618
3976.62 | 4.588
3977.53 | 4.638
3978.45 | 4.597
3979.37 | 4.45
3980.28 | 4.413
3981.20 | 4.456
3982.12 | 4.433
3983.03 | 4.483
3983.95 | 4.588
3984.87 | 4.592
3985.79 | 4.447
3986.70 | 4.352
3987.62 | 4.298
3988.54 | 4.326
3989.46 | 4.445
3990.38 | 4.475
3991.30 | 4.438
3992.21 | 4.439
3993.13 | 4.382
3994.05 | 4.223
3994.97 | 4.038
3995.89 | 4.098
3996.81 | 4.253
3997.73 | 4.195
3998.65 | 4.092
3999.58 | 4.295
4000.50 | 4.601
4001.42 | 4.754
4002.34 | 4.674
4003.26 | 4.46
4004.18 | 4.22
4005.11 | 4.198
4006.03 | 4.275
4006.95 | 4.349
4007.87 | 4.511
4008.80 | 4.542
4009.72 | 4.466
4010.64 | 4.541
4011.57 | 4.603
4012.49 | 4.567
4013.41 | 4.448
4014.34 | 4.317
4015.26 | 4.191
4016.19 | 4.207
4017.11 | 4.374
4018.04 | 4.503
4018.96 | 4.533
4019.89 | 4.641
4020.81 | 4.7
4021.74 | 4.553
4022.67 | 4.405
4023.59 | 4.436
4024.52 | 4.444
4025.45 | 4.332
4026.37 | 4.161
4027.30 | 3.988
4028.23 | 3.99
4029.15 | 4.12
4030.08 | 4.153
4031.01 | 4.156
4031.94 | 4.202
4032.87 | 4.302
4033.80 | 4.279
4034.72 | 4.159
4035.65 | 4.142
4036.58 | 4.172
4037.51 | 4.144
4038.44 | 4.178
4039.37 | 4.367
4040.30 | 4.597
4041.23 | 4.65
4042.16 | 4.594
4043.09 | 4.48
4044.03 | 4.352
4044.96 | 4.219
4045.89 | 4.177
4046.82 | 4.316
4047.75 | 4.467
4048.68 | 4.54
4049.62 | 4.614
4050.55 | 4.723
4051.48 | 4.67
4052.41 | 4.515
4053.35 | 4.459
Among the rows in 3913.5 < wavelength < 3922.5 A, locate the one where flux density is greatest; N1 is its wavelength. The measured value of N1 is 3916.64 A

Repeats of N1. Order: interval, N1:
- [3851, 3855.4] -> 3852.25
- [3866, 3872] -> 3868.24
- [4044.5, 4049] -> 4048.68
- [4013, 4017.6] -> 4013.41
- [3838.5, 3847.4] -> 3843.39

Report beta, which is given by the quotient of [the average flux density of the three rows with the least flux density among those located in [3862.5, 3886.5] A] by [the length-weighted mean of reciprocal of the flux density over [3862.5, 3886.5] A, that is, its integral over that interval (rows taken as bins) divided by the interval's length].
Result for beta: 19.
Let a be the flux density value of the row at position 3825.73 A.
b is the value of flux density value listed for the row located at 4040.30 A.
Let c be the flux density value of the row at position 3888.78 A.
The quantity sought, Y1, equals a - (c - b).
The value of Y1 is 3.9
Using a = 3.642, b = 4.597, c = 4.382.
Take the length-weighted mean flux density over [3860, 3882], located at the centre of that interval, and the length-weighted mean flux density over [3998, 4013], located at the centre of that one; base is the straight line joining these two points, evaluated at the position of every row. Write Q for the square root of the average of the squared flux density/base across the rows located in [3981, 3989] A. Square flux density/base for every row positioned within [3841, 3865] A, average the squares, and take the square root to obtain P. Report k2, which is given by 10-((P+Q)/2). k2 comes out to 9.05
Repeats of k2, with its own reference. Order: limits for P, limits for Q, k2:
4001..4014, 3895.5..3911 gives 9.03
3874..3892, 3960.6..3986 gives 9.04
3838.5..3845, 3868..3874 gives 9.03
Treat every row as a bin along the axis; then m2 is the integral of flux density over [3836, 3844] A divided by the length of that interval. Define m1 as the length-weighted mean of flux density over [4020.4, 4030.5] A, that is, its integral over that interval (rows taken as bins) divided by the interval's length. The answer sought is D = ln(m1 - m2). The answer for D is -1.8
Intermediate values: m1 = 4.30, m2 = 4.13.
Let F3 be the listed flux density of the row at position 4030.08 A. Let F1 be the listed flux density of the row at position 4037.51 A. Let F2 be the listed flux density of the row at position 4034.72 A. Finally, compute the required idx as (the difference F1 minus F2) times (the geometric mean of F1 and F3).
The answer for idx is -0.06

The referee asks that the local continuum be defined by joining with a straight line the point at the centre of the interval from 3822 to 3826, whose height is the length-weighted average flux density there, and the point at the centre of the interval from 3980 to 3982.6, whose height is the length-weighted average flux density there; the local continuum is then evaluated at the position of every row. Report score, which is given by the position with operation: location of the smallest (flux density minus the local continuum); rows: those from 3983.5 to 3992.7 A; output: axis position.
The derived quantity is 3987.62 A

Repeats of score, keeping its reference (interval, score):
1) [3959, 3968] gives 3964.73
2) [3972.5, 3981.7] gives 3980.28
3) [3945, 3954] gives 3952.88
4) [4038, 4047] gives 4045.89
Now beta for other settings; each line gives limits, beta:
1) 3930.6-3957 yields 14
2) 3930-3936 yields 13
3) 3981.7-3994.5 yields 19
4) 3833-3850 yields 16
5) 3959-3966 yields 17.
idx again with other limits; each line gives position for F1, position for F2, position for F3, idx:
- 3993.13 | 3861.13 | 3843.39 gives -0.50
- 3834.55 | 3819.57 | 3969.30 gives -0.74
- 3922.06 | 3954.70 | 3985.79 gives -1.38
